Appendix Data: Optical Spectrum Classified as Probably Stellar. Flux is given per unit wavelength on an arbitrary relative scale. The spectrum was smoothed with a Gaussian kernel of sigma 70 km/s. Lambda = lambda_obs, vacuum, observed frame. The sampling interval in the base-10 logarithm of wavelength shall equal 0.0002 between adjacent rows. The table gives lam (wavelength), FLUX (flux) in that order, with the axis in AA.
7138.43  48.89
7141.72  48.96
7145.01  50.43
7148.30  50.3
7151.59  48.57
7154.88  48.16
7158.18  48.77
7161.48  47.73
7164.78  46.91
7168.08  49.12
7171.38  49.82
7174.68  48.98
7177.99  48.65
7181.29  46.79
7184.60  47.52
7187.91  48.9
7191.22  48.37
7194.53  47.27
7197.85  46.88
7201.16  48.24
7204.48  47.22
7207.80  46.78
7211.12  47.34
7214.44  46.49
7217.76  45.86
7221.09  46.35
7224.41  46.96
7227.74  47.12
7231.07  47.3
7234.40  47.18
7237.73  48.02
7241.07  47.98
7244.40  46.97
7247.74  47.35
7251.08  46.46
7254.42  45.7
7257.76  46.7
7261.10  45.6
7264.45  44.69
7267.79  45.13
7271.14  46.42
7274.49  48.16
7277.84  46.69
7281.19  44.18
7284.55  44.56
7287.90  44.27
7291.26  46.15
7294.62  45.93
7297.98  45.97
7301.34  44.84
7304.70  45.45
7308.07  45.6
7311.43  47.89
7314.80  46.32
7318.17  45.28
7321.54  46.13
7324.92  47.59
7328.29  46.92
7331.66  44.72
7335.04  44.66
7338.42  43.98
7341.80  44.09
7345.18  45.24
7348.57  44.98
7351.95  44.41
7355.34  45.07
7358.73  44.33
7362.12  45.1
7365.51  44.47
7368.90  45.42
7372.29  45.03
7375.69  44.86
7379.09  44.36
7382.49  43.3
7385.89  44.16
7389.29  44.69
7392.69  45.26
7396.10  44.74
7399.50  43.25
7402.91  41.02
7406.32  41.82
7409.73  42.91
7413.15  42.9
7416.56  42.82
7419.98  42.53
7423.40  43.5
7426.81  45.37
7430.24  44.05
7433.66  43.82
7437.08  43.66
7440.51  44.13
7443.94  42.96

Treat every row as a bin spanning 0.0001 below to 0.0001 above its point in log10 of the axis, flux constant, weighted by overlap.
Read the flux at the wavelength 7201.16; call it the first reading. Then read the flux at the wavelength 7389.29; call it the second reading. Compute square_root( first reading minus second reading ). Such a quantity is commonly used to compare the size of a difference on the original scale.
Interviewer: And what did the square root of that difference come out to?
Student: 1.88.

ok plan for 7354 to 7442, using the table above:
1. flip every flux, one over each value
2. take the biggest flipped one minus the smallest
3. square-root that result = 0.0486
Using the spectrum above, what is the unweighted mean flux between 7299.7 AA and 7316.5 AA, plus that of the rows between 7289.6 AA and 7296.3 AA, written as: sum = 92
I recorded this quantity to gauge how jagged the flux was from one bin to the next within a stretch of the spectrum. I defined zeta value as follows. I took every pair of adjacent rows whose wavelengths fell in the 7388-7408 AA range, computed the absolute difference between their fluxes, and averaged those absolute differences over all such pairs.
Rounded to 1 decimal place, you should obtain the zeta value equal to 1.1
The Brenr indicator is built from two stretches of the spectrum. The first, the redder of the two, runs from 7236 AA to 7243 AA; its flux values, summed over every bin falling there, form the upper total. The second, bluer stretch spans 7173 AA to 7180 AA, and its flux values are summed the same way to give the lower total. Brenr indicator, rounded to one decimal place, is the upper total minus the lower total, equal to -1.6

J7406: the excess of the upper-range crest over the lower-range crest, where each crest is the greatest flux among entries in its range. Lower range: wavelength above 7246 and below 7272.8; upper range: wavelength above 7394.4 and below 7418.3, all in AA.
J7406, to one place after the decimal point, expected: -2.6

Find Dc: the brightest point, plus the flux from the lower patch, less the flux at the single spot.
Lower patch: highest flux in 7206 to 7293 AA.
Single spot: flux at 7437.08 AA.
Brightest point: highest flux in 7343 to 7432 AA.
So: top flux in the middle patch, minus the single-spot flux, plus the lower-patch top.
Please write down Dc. 50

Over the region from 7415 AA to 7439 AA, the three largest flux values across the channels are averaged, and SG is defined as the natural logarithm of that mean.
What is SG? 3.79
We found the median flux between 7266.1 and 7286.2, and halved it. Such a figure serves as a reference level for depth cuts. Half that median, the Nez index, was 22.9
